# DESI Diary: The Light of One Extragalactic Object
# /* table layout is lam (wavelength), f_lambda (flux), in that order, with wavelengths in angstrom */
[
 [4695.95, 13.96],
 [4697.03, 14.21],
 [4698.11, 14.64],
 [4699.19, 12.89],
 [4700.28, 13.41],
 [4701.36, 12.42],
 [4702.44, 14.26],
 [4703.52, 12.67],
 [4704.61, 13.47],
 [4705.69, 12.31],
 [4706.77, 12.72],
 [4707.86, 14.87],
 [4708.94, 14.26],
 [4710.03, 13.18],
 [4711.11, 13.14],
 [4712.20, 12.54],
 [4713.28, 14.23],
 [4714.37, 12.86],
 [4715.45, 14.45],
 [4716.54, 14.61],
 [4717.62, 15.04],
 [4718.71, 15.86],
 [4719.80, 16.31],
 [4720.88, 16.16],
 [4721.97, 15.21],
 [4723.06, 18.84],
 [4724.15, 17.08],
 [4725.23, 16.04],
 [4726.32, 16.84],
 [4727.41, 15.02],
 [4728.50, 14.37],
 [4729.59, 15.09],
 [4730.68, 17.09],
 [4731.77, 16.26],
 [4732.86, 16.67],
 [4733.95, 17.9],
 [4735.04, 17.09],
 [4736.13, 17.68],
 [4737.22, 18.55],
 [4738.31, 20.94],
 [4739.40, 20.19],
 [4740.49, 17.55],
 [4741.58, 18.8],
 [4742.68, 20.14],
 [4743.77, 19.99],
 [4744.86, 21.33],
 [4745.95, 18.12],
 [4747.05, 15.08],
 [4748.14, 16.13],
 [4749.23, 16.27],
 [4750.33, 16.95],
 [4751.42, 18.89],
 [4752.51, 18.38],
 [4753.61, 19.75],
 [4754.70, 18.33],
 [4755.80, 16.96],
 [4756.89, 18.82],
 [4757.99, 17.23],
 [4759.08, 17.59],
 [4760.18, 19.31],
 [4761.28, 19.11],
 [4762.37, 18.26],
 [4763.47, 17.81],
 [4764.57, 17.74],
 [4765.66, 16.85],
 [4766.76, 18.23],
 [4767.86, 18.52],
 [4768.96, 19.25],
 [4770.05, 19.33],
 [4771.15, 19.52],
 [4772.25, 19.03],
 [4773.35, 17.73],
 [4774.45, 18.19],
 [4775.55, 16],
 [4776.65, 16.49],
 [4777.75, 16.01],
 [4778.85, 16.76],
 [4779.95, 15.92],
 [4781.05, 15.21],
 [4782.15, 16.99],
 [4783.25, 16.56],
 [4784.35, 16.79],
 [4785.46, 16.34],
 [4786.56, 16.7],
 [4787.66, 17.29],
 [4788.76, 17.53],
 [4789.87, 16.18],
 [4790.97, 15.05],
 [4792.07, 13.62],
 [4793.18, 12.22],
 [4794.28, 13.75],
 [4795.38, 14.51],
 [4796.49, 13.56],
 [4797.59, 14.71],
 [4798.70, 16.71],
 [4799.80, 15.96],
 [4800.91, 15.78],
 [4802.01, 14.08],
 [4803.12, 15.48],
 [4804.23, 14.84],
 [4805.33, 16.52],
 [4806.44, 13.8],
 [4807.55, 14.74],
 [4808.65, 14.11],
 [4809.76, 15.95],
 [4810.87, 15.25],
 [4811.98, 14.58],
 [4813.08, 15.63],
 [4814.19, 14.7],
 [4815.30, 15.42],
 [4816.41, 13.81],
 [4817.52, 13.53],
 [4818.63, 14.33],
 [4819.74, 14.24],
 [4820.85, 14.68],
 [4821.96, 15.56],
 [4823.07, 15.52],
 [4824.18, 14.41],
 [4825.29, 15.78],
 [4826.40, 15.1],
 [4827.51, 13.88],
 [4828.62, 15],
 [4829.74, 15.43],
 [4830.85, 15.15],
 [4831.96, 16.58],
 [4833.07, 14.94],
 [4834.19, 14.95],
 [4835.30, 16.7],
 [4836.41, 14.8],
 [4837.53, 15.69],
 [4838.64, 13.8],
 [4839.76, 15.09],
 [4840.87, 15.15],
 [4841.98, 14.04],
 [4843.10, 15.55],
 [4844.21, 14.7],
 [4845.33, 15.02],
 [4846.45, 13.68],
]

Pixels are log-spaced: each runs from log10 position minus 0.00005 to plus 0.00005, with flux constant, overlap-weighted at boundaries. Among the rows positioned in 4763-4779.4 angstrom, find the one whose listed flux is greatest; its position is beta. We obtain 4771.15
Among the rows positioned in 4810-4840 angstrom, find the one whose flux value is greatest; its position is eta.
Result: 4835.30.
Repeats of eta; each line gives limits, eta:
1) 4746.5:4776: 4753.61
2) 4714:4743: 4738.31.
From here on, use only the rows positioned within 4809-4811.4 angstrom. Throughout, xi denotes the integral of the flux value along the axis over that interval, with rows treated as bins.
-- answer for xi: 37.1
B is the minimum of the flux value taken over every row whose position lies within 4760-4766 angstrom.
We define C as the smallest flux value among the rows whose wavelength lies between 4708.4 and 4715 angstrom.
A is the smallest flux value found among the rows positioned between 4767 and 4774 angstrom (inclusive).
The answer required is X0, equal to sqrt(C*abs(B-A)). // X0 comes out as 3.3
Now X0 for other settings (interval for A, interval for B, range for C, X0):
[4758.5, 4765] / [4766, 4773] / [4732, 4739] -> 3.3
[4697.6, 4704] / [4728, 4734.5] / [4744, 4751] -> 5.4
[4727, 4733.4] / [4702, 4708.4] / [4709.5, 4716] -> 5.1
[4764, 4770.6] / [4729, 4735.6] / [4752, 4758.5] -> 5.5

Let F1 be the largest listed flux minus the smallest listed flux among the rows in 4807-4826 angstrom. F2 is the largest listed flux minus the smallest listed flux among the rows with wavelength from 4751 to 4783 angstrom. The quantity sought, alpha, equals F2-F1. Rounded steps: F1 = 2.4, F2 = 5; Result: 2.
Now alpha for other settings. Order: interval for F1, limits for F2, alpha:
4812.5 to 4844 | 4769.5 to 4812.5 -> 4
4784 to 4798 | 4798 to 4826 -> -2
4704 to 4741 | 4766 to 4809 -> -1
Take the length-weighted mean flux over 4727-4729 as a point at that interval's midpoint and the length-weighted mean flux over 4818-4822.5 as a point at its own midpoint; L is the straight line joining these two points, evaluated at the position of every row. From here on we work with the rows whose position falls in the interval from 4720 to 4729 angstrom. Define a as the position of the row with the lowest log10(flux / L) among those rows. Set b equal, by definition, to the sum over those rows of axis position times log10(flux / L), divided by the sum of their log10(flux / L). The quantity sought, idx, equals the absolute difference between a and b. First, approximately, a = 4728.50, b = 4723.8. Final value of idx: 4.7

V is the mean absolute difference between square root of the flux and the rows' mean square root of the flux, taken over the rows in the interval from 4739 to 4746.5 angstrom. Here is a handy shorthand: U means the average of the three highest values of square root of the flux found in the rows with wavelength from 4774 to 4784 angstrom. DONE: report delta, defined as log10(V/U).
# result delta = -1.52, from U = 4.16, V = 0.126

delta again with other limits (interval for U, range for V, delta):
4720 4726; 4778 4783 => -1.71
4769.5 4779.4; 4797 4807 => -1.60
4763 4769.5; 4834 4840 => -1.70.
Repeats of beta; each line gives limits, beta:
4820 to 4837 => 4835.30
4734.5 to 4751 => 4744.86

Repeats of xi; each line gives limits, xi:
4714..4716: 27.5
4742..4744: 39.9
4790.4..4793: 36.5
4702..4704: 26.9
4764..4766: 34.8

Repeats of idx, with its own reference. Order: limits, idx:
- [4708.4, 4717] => 0.1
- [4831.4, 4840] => 4.5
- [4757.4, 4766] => 4.0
